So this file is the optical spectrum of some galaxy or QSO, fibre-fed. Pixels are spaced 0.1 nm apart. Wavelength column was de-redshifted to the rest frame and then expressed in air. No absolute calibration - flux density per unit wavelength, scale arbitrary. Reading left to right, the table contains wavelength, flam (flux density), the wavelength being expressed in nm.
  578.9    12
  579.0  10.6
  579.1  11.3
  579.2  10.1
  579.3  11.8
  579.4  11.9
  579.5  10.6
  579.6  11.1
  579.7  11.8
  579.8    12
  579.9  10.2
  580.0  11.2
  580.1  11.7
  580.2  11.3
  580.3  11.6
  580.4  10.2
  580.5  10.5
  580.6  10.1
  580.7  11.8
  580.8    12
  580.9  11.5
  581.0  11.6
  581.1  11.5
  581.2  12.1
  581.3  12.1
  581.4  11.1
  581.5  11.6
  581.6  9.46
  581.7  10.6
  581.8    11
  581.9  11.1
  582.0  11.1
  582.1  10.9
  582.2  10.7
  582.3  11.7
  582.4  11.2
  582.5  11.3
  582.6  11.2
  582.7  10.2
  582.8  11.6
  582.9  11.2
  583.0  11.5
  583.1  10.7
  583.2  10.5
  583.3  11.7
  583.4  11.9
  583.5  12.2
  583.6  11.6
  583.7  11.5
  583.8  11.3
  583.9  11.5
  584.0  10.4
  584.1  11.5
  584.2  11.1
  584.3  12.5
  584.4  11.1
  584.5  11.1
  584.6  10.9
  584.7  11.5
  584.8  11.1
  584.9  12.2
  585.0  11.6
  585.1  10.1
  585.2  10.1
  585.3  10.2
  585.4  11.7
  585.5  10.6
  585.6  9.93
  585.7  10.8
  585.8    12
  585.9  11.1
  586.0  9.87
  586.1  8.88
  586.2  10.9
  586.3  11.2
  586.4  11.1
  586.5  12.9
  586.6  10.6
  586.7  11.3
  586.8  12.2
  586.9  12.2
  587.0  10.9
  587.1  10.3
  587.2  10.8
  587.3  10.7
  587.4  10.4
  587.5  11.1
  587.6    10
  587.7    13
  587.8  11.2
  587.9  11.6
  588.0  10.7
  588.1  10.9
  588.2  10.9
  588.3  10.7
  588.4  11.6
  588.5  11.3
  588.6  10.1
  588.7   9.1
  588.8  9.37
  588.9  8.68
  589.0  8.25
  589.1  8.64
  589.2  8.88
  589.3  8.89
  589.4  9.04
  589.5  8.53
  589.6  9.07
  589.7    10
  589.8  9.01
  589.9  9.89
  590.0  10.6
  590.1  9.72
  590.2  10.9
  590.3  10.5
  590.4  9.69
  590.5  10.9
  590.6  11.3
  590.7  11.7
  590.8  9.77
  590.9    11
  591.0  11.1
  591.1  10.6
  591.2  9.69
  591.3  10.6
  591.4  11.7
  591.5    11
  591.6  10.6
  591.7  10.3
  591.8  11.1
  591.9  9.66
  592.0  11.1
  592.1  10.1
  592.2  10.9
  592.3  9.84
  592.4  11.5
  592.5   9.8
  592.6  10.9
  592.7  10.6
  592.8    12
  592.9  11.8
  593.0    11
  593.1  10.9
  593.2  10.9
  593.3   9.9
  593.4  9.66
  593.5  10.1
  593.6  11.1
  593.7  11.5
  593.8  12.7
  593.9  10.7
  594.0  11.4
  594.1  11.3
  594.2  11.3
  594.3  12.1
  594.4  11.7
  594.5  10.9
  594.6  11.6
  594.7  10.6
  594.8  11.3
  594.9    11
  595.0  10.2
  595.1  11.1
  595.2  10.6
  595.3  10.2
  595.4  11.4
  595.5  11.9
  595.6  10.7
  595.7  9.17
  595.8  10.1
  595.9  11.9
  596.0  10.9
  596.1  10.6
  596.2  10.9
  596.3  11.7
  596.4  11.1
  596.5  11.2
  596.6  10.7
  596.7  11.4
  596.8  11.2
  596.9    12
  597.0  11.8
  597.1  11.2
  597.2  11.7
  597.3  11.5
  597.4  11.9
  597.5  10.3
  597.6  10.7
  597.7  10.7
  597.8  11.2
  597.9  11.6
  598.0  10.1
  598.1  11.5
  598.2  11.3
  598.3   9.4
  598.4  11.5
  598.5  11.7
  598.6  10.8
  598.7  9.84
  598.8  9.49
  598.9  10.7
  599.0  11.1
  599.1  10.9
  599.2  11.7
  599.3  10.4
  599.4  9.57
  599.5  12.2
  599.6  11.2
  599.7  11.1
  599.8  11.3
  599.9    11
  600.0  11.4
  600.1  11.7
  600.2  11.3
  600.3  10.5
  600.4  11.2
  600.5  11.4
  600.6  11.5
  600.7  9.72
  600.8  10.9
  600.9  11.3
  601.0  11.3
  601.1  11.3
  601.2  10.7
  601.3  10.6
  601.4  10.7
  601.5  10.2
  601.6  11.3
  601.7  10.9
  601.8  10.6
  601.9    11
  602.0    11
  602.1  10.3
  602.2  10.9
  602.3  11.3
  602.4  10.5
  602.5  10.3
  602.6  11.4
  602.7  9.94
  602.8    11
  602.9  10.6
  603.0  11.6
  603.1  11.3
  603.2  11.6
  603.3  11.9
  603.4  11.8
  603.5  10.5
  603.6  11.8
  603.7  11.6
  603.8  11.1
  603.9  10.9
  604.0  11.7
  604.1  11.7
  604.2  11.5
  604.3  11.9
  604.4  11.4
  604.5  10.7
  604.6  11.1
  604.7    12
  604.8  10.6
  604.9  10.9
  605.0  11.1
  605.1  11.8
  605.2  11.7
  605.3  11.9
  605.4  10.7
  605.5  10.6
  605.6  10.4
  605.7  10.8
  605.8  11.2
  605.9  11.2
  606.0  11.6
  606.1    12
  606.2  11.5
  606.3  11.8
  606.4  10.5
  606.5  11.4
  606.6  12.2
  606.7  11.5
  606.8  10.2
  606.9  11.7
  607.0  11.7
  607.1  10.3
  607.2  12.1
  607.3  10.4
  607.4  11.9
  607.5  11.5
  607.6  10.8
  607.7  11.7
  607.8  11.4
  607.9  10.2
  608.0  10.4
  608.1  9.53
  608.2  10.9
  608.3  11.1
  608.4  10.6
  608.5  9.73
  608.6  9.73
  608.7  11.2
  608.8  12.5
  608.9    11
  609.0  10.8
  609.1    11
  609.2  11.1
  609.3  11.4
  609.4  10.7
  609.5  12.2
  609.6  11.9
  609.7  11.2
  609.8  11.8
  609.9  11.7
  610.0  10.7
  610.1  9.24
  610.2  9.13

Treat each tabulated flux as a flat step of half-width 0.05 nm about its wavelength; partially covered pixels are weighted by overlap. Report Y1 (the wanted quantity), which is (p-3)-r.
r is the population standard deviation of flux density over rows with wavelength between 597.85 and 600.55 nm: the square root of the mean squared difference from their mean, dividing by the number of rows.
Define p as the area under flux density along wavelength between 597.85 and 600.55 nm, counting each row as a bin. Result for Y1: 25.9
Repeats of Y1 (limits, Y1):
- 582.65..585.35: 26.6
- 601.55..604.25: 26.5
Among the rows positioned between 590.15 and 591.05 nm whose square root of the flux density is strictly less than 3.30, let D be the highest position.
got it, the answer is 590.8 nm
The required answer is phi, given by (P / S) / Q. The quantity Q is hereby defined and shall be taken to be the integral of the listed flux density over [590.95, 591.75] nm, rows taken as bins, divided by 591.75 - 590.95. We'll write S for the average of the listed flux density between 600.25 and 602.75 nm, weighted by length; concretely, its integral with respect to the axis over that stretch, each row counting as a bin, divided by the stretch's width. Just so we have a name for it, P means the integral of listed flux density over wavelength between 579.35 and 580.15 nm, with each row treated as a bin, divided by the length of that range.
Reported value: 0.098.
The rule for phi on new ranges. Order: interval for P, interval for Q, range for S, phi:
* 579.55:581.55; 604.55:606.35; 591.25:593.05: 0.093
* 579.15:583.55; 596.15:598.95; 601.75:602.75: 0.095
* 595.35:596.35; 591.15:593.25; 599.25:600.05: 0.092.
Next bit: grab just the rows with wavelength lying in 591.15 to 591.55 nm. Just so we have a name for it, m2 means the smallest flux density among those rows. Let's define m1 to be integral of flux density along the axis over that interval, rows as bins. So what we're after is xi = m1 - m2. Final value -5.39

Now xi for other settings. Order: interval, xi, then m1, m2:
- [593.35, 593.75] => -5.42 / 4.24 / 9.66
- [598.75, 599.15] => -5.27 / 4.22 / 9.49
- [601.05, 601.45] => -6.27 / 4.33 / 10.6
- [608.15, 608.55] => -5.50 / 4.23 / 9.73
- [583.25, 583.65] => -6.86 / 4.74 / 11.6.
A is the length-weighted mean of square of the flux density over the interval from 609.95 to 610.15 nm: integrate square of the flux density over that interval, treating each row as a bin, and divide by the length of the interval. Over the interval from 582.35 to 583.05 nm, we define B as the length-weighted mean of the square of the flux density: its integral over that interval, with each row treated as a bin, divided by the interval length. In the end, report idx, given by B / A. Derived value 1.25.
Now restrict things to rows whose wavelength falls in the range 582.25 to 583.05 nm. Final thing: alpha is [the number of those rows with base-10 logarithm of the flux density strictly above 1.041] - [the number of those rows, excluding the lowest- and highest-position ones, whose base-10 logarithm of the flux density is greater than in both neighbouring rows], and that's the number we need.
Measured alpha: 5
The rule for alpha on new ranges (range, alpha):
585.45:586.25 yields 1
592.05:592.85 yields -1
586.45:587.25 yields 4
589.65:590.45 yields -2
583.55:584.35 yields 5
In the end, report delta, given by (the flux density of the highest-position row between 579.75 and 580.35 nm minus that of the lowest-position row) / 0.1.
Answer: -4.0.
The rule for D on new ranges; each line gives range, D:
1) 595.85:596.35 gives 596.1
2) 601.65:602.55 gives 602.5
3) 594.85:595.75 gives 595.7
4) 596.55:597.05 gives 596.6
